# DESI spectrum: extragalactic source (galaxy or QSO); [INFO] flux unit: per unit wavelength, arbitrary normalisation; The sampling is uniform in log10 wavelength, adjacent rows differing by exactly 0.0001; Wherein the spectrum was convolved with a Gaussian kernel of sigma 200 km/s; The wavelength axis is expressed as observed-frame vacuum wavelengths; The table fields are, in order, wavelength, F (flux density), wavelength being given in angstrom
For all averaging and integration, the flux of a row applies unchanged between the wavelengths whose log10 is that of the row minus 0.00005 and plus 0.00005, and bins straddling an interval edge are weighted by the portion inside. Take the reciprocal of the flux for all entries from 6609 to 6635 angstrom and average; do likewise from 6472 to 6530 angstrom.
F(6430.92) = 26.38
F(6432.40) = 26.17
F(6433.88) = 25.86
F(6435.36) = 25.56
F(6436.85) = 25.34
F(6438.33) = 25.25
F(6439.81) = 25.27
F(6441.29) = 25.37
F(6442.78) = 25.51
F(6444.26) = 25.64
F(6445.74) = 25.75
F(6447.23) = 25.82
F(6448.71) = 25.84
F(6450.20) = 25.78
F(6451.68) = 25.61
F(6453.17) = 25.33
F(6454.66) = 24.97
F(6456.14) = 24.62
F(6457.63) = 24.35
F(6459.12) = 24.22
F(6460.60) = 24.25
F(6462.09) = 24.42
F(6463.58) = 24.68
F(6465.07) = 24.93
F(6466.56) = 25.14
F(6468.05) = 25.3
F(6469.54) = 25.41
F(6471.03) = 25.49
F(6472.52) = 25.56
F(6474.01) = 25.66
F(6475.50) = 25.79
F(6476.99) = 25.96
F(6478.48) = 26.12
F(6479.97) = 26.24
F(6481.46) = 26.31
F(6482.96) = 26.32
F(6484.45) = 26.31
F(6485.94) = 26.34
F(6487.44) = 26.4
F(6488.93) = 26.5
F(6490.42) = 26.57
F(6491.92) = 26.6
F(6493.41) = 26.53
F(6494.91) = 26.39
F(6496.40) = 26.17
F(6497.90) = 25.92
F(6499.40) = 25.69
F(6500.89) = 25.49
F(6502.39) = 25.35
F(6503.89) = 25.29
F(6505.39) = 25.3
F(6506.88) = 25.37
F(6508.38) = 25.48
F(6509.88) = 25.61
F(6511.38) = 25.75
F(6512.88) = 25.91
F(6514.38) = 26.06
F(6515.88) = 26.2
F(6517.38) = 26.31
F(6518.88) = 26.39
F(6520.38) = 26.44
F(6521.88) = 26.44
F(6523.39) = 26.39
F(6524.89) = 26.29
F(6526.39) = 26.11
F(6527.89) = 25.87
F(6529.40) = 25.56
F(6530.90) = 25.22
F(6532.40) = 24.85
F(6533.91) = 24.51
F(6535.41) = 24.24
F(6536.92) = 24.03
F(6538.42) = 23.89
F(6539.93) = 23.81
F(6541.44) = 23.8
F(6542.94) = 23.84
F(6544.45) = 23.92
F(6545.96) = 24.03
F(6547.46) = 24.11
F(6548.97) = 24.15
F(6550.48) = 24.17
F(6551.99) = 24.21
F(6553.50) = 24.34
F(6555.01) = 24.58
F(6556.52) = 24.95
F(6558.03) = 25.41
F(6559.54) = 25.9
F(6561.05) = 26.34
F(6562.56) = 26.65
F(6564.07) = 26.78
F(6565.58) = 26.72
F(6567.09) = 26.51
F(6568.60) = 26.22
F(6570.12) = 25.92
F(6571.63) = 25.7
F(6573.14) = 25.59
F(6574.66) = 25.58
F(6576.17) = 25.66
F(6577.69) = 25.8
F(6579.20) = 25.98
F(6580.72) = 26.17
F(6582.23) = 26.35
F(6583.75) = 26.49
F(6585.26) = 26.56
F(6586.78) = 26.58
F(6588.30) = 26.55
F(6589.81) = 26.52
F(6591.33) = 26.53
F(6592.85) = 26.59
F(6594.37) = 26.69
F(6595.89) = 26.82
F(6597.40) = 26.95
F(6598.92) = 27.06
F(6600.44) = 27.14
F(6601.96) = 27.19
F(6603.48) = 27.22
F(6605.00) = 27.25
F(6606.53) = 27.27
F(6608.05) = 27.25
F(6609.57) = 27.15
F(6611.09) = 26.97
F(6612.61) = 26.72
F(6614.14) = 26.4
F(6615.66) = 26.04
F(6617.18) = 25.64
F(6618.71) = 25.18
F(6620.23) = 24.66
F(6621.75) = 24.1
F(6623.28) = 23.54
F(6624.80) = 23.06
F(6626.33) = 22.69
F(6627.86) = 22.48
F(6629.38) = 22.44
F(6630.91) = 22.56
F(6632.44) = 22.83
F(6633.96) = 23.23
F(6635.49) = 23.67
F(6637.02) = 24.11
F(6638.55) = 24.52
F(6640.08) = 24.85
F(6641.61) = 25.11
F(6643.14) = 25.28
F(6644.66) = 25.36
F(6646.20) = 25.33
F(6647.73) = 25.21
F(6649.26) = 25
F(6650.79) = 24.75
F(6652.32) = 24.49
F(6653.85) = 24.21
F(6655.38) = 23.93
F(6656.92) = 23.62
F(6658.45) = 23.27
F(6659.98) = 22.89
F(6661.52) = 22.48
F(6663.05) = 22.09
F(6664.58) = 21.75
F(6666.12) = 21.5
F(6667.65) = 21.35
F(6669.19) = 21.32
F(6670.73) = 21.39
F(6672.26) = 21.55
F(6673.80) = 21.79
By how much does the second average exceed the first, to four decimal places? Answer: -0.0027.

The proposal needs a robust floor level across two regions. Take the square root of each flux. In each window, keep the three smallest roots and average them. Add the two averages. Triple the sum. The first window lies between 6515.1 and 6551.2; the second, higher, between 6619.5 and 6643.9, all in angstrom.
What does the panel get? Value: 28.9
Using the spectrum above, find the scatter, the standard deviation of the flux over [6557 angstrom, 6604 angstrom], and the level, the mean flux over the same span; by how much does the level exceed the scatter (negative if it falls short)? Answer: 25.9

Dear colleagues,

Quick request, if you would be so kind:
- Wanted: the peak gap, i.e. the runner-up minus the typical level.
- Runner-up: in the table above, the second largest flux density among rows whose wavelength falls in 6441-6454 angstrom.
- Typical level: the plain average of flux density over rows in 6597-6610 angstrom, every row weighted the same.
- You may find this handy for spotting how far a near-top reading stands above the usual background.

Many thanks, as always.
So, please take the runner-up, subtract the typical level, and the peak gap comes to -1.3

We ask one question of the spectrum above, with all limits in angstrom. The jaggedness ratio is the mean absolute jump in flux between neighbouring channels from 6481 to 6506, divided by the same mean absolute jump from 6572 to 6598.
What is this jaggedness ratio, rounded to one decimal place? 1.1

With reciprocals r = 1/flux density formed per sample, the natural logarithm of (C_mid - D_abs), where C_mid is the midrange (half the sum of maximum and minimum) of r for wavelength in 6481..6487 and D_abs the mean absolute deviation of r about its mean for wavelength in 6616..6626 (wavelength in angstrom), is -3.31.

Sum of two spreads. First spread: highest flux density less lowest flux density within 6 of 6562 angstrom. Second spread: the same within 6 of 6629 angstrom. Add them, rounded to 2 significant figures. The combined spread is 2.9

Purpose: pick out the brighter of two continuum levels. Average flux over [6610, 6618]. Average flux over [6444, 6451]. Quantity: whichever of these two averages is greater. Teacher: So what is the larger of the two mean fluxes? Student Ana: 26.4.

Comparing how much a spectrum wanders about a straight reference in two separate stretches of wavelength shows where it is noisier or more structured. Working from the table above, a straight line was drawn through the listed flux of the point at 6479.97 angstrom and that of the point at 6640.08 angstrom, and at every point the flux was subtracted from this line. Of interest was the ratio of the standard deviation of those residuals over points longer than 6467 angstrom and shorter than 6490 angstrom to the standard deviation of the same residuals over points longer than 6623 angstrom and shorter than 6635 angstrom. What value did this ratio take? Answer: 1.2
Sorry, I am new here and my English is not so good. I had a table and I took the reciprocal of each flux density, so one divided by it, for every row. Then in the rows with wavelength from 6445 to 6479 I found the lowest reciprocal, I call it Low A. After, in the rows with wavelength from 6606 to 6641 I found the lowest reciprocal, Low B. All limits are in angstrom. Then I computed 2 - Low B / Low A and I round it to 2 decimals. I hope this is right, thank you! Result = 1.04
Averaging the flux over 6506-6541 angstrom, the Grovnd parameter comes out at 25.5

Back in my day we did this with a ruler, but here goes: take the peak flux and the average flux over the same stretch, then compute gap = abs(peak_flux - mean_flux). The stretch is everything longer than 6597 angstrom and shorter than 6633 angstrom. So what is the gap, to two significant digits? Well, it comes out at 1.9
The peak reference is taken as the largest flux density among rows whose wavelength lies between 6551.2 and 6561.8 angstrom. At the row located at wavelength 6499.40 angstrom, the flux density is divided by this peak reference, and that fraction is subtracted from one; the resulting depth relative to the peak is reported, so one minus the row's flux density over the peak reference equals 0.025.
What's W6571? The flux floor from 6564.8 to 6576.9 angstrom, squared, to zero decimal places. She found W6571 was 654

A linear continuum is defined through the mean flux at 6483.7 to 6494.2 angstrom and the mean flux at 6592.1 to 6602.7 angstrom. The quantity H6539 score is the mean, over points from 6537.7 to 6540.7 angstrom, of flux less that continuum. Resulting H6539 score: -2.8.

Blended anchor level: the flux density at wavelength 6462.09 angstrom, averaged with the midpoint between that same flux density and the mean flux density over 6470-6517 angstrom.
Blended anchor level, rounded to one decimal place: 24.8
